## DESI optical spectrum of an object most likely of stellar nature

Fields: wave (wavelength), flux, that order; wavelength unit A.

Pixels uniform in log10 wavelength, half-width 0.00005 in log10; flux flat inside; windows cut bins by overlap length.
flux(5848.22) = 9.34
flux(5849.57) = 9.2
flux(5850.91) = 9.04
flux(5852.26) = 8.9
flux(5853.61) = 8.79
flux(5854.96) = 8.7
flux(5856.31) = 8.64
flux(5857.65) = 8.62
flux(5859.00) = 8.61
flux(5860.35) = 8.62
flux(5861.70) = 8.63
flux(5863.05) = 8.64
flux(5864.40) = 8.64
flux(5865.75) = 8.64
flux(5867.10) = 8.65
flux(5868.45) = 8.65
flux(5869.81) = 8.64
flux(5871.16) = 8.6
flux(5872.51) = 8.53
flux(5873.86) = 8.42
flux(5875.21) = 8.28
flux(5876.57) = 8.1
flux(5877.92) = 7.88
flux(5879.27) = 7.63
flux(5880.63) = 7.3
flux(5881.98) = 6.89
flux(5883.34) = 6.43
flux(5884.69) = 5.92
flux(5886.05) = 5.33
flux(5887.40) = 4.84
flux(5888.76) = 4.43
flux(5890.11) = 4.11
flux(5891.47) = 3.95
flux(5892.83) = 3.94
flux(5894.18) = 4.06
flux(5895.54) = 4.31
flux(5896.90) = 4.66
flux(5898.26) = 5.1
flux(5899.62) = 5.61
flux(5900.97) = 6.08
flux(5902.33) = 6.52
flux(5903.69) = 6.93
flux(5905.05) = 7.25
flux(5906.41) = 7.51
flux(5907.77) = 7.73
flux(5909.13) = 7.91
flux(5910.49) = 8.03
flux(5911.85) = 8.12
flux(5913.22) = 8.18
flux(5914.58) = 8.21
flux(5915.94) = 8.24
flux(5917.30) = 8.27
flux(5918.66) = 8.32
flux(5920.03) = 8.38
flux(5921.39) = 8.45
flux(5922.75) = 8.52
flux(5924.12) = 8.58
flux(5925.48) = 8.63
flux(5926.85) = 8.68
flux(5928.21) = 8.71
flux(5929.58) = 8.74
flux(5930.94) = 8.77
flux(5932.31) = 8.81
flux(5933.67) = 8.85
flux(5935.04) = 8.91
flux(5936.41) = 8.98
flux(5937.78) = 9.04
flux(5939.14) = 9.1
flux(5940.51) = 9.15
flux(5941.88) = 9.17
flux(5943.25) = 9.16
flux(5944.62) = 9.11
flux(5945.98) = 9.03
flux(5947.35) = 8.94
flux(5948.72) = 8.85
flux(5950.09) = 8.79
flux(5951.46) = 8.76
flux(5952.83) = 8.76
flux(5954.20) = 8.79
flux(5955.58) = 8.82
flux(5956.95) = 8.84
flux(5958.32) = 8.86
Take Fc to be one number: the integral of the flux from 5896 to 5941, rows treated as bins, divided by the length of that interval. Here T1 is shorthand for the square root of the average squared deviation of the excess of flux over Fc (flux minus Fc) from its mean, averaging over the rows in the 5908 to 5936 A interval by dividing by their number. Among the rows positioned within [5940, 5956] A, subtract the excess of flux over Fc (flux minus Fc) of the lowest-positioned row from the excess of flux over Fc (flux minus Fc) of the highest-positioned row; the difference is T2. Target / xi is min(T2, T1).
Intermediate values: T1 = 0.29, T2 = -0.33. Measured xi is -0.3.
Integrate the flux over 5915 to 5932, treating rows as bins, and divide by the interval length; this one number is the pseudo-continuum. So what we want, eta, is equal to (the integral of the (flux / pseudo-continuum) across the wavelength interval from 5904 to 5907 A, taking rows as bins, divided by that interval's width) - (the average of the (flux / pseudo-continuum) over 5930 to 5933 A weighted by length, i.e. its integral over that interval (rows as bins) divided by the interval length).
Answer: -0.17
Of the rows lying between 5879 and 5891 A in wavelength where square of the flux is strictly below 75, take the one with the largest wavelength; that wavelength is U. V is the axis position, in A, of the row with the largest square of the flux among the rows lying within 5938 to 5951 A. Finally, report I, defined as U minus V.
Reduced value -51.8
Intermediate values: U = 5890.11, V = 5941.88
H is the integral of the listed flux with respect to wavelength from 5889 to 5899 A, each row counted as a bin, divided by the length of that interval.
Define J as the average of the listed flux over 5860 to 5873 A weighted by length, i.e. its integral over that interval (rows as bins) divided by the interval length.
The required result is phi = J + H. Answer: 12.9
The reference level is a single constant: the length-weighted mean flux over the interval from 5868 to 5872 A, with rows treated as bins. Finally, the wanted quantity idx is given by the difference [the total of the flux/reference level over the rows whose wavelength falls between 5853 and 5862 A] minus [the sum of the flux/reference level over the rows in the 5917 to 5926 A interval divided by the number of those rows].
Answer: 6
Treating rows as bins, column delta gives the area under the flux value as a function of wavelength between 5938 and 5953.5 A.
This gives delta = 139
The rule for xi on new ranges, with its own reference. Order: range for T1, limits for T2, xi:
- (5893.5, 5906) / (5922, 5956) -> 0.3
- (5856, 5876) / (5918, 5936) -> 0.1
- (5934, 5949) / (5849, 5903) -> -2.7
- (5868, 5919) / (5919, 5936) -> 0.5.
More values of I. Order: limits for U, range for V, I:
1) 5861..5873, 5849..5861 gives 22.9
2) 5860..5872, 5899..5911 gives -39.3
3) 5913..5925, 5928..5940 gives -15.0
